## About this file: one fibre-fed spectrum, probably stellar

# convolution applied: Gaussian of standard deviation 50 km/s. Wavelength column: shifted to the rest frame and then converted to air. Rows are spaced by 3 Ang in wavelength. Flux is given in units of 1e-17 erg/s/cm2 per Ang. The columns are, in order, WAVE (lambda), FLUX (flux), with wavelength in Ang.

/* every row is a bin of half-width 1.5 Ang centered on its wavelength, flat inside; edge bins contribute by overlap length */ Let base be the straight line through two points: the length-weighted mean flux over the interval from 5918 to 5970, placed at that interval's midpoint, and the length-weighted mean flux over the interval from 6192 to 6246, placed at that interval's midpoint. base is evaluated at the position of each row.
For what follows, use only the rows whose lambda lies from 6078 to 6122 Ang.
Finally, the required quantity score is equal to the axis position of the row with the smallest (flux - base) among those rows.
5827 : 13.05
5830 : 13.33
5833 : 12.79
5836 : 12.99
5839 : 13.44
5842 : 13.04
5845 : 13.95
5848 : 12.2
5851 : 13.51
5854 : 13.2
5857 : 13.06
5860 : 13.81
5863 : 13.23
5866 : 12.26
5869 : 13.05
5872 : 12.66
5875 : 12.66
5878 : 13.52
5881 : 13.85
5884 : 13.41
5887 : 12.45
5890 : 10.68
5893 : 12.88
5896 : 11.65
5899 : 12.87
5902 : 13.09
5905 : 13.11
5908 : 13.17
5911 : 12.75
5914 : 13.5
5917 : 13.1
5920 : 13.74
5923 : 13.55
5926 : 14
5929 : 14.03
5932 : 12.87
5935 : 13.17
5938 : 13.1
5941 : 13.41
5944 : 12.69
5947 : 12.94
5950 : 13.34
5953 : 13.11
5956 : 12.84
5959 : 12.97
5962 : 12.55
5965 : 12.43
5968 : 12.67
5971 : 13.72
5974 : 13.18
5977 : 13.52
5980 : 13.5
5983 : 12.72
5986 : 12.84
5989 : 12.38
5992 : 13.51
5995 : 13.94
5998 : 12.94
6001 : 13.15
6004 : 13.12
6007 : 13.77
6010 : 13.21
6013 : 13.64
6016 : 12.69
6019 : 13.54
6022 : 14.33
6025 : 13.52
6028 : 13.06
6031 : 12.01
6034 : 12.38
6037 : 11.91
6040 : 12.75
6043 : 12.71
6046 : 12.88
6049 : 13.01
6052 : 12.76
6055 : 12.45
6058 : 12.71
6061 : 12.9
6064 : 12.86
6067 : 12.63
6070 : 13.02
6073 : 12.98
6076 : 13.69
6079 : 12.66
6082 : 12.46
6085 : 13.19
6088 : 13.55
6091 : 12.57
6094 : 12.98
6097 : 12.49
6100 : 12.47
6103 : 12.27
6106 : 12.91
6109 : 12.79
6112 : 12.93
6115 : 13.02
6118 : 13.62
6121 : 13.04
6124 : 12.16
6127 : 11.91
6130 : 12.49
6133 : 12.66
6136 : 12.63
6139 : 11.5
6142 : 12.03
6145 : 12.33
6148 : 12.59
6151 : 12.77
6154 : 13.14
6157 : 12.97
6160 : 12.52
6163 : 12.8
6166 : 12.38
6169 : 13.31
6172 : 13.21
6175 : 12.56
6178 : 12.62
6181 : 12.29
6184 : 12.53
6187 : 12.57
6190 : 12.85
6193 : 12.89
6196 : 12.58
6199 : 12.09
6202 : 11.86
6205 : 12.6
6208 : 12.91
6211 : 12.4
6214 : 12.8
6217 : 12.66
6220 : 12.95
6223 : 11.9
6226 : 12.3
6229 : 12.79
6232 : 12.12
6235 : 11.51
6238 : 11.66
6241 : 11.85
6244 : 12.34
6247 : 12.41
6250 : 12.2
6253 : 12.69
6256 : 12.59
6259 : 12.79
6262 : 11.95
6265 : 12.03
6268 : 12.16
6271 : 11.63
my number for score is 6103 Ang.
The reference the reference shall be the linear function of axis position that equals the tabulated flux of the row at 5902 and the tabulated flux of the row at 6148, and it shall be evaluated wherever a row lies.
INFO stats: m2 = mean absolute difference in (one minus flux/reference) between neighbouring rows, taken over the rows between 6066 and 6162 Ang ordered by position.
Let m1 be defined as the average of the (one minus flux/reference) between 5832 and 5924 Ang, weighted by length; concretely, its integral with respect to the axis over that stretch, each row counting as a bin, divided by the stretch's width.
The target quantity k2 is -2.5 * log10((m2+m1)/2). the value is 4.2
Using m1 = 0.01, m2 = 0.033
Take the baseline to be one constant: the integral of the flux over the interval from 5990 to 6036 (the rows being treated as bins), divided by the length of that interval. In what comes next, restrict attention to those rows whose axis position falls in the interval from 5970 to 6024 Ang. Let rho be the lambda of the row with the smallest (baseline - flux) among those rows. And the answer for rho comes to 6022 Ang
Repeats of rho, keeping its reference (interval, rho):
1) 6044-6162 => 6076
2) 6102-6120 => 6118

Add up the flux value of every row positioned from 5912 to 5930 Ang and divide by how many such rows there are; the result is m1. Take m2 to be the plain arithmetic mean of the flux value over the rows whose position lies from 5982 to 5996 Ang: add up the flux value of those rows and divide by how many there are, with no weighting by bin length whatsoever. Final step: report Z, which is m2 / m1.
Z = 0.96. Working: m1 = 13.7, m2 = 13.1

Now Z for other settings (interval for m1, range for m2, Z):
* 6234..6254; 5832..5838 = 1.07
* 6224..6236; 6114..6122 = 1.09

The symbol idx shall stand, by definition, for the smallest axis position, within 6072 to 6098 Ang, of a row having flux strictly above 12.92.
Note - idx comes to 6073 Ang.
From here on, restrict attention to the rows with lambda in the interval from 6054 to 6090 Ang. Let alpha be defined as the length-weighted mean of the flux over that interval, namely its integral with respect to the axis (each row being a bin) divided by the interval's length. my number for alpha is 12.9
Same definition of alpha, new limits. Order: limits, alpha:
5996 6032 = 13.3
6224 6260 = 12.3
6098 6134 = 12.7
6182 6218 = 12.6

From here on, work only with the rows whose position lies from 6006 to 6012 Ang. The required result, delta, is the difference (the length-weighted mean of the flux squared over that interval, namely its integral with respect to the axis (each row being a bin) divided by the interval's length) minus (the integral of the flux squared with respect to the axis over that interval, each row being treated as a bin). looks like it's -909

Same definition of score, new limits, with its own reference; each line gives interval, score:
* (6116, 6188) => 6139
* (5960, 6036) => 6031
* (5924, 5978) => 5965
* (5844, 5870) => 5848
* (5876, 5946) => 5890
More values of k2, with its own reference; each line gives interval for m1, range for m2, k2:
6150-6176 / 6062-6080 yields 5.4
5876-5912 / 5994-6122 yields 3.8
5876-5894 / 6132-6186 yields 3.9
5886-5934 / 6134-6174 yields 4.2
